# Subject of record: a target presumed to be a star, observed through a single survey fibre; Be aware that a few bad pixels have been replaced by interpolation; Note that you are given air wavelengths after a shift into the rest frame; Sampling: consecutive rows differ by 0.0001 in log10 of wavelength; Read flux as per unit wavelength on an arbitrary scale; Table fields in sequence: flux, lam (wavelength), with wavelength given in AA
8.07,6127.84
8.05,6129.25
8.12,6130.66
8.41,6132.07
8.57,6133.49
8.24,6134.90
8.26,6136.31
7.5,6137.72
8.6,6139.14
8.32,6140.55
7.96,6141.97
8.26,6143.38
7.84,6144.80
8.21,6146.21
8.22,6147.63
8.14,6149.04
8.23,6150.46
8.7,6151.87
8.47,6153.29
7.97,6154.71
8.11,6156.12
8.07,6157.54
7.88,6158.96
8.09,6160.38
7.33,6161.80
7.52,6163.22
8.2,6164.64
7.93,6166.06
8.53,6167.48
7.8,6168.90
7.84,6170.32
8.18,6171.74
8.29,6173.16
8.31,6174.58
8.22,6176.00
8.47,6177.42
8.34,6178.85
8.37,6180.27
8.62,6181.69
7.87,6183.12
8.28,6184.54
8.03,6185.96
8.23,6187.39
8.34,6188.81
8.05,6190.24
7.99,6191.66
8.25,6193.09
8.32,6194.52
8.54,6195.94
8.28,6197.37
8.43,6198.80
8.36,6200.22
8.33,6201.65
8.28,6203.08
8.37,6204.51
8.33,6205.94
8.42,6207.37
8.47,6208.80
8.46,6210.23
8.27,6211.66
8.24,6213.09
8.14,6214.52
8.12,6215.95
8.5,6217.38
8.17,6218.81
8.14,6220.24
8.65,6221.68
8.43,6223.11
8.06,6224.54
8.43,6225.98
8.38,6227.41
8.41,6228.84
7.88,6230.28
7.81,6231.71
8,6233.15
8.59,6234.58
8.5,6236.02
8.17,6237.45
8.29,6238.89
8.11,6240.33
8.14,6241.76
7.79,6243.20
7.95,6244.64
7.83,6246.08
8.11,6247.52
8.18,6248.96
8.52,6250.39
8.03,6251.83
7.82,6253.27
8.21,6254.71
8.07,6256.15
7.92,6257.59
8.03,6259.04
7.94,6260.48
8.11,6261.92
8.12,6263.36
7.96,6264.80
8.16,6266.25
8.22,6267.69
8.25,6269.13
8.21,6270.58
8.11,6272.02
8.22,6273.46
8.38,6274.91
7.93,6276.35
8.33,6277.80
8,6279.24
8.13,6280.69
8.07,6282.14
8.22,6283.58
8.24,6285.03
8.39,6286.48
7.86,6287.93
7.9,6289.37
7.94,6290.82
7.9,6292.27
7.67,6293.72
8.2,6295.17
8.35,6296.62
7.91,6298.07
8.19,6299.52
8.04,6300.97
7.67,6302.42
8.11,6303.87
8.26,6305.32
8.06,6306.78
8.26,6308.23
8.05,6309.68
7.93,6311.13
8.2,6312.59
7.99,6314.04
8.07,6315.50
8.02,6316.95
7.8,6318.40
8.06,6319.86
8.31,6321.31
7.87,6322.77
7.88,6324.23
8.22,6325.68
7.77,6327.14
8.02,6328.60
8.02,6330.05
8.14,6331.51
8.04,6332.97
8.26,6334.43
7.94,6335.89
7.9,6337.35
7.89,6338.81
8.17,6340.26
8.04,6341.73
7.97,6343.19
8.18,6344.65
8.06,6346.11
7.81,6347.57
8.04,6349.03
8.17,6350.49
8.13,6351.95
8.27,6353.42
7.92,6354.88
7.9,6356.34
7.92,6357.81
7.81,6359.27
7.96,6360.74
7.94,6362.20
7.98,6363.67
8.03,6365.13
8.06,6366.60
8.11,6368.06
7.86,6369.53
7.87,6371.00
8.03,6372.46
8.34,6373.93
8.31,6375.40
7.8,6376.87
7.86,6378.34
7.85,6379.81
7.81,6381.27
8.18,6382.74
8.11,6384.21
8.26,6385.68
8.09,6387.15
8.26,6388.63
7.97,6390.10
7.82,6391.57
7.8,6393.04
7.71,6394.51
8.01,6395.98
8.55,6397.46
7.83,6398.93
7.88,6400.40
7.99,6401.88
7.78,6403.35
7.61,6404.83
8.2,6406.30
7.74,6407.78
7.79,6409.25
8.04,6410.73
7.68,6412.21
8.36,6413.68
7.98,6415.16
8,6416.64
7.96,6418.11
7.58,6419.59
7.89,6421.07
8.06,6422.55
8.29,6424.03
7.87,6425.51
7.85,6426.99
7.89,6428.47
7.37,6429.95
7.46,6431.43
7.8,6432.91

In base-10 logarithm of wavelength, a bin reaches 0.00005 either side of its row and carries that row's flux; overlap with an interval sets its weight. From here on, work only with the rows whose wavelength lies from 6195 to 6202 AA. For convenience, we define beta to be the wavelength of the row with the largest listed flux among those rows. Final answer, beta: 6195.94 AA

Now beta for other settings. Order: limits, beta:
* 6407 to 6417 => 6413.68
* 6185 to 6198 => 6195.94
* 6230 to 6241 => 6234.58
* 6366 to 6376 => 6373.93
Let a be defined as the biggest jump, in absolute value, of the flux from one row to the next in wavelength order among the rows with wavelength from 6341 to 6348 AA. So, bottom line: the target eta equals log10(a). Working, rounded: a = 0.25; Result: -0.60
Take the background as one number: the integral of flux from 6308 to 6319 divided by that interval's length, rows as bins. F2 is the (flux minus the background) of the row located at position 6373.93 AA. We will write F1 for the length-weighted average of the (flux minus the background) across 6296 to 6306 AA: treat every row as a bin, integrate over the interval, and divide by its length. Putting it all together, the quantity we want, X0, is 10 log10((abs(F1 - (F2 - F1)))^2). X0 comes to -13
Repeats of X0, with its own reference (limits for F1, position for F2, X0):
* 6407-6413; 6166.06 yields -10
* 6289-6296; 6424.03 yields -7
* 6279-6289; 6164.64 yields -34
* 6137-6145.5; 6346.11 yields -24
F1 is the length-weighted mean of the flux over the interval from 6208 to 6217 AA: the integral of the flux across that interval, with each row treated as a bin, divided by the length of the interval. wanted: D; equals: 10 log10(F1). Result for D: 9.19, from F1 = 8.30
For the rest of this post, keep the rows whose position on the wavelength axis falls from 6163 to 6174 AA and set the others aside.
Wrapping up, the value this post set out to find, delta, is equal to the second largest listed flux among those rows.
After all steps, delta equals 8.29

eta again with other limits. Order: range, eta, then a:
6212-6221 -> -0.42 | 0.38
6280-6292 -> -0.28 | 0.53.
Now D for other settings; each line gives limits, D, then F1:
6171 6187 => 9.18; 8.27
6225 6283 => 9.10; 8.13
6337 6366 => 9.03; 8.01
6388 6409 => 9.00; 7.94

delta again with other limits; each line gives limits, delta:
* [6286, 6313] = 8.35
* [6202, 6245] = 8.59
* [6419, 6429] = 8.06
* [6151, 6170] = 8.53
